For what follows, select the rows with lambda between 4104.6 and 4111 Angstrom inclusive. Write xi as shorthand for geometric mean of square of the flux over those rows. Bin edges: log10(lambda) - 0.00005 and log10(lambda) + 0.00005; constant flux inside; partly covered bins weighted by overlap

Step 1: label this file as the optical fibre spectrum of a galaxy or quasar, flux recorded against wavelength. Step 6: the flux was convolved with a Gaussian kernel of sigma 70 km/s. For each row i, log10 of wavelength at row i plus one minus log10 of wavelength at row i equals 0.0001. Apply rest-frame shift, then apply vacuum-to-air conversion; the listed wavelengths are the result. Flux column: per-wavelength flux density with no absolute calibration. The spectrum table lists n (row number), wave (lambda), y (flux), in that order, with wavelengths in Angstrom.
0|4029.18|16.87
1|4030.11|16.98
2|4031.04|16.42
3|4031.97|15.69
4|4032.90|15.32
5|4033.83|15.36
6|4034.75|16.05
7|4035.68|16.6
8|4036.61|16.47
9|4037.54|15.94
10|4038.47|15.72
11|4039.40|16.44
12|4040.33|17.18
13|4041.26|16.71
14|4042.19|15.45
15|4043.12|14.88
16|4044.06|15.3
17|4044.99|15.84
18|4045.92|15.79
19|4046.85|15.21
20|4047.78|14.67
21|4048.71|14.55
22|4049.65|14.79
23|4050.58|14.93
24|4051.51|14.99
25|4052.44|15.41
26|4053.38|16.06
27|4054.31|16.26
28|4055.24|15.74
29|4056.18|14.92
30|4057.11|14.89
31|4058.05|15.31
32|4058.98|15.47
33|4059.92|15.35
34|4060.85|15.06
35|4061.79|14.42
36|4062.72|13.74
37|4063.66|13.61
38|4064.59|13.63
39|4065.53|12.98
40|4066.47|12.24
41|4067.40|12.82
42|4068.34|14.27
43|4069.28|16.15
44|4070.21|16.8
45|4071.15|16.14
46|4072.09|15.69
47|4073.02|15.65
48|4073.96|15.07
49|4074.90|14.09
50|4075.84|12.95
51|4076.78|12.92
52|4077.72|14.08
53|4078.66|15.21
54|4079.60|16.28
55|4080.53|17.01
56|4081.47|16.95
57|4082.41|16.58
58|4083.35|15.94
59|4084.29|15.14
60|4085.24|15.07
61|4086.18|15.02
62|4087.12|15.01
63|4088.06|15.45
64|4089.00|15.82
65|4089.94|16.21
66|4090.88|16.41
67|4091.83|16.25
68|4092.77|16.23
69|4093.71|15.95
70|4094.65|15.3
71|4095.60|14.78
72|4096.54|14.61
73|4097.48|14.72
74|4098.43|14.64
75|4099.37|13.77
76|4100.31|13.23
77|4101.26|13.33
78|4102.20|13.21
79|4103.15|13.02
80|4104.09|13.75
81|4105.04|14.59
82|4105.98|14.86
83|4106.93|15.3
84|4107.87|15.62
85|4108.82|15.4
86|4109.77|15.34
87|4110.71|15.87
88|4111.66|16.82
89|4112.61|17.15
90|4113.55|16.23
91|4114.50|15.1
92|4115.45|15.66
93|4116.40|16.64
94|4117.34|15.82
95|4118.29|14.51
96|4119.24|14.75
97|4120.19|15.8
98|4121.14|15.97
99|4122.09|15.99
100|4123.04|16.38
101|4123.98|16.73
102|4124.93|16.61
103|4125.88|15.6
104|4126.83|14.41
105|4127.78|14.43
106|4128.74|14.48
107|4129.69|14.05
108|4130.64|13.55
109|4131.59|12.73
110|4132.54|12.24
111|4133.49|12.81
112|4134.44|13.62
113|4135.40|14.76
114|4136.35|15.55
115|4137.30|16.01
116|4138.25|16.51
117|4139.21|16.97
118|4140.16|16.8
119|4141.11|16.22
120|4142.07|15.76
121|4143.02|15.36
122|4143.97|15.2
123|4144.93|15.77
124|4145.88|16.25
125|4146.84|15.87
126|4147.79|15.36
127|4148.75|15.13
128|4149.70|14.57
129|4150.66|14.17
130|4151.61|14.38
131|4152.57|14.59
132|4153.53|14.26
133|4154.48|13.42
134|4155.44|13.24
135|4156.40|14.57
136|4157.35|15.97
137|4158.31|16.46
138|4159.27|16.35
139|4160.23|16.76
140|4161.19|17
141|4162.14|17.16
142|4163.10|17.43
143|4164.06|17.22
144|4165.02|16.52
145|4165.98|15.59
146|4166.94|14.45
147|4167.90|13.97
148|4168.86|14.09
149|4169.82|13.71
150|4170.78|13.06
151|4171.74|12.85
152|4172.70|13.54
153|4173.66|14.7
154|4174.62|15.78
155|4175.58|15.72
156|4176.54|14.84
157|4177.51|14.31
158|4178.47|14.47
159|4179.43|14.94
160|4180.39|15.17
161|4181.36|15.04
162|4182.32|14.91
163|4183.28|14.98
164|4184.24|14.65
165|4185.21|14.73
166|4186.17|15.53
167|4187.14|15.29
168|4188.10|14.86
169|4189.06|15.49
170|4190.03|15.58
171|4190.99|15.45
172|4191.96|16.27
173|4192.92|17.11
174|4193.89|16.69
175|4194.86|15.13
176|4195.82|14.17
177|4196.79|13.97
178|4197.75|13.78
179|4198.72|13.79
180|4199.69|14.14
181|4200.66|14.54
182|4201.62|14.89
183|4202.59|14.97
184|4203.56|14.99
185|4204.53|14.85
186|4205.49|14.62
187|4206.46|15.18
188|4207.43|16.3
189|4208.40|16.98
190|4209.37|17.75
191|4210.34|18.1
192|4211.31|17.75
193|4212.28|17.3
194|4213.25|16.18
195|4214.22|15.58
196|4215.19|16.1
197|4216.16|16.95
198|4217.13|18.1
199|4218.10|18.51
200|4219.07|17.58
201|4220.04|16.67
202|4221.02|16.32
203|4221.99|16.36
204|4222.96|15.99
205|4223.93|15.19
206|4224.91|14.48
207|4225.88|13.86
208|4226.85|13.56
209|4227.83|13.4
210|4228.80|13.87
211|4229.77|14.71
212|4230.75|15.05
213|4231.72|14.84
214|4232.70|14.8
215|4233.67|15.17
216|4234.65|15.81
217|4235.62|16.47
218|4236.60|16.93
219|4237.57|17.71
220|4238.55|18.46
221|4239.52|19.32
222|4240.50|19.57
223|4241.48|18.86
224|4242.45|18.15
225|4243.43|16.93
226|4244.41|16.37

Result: 233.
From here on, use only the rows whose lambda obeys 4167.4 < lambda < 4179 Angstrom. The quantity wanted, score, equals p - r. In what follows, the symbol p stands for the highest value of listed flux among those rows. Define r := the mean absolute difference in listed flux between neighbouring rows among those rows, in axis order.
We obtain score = 15.2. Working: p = 15.78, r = 0.54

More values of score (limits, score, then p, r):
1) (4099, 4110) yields 15.3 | 15.62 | 0.35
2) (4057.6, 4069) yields 15.0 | 15.47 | 0.50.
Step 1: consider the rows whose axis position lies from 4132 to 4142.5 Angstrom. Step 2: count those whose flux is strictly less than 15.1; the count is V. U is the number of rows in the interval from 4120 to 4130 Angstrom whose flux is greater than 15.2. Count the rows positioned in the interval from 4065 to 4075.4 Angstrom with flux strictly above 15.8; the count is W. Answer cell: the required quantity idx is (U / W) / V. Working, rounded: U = 7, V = 4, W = 3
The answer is 0.58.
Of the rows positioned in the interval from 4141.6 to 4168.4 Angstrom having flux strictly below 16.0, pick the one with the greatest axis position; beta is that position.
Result 4167.90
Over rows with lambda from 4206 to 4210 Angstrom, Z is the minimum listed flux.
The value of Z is 15.18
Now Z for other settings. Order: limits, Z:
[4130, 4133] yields 12.24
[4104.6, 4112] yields 14.59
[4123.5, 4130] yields 14.05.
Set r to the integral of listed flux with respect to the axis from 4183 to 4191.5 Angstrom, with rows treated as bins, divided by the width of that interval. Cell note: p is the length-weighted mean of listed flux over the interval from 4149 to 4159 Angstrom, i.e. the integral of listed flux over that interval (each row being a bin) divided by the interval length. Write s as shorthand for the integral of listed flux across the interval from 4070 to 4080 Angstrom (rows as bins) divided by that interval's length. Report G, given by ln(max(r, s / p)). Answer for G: 2.72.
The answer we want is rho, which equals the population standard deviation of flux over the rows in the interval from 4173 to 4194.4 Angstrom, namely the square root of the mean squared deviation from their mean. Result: 0.7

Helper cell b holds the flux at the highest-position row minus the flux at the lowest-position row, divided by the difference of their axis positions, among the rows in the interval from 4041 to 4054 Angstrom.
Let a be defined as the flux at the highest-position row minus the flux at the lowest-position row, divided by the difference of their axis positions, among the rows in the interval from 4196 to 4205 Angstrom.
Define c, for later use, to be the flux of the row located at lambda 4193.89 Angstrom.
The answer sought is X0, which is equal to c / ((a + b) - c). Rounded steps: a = 0.11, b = -0.05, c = 16.69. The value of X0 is -1.00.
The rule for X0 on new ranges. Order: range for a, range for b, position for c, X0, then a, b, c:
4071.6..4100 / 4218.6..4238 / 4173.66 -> -1.00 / -0.07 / 0.01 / 14.7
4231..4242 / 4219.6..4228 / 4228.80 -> -1.00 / 0.41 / -0.42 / 13.87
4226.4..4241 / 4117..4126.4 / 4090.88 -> -1.03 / 0.44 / -0.03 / 16.41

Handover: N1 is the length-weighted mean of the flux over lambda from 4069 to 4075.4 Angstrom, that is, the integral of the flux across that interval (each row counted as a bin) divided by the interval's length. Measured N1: 15.6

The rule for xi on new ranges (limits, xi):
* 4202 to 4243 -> 262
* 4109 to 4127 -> 251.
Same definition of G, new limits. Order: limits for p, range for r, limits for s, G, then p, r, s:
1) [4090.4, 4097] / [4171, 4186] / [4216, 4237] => 2.69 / 15.6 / 14.7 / 15.6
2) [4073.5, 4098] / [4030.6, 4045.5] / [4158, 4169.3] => 2.77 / 15.3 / 16.0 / 16.1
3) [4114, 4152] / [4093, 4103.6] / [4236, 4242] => 2.66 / 15.2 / 14.3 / 18.4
